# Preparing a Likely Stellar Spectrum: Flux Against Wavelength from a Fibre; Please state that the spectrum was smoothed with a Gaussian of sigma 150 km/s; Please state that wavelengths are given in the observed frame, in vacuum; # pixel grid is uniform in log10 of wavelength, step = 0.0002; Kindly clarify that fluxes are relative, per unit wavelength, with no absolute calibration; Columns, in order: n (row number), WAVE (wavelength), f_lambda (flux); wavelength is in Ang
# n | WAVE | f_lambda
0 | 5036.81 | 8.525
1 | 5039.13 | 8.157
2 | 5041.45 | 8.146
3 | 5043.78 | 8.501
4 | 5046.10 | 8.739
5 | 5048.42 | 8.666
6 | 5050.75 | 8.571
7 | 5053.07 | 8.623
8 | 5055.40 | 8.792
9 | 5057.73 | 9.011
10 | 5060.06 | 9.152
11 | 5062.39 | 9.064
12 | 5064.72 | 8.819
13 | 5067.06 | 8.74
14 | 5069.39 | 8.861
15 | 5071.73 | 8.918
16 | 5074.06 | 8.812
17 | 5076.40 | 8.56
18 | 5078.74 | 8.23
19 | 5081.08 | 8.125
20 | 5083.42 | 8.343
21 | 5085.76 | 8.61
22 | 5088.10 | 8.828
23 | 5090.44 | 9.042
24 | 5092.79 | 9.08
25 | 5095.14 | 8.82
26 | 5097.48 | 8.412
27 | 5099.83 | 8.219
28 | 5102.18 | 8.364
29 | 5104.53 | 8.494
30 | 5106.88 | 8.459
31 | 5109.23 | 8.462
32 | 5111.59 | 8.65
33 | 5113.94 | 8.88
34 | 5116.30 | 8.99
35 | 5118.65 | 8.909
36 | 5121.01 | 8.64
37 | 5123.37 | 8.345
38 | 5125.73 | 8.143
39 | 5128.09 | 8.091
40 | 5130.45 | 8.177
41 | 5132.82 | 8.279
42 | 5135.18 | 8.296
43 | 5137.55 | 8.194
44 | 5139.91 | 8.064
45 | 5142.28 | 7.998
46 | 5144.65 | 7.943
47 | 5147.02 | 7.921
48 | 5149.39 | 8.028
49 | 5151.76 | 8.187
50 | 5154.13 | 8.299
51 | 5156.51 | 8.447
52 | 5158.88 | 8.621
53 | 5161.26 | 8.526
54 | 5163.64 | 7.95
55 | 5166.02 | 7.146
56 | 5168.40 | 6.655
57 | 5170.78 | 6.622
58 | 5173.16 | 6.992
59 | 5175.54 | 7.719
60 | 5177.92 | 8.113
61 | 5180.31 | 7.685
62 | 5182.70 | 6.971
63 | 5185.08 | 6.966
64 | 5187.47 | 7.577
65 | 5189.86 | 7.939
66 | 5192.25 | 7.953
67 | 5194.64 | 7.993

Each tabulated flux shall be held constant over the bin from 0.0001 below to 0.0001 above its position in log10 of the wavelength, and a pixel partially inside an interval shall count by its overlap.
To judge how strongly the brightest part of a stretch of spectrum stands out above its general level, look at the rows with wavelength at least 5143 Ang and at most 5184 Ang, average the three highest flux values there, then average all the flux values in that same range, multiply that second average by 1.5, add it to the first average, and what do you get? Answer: 20.2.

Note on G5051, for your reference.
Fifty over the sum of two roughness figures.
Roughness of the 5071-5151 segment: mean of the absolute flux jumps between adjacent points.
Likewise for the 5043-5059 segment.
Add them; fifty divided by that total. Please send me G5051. 170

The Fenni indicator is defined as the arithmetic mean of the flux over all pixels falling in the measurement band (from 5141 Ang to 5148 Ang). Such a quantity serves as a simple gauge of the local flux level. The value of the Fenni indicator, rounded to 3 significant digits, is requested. 7.95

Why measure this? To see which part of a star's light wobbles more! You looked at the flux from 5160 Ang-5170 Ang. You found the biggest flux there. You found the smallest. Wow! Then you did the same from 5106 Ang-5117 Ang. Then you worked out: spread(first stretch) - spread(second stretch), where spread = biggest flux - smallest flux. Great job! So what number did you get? 1.3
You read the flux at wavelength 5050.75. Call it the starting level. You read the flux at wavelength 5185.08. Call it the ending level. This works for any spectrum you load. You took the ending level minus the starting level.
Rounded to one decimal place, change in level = -1.6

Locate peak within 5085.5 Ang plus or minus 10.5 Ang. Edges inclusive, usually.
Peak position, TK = 5092.79 Ang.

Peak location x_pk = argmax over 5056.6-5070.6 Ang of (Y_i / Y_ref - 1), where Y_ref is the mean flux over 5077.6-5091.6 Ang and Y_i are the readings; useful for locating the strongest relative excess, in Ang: 5060.06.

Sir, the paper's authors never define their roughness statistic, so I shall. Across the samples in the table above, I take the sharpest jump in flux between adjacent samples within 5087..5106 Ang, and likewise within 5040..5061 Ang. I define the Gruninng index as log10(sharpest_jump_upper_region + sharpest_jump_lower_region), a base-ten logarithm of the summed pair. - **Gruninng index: -0.12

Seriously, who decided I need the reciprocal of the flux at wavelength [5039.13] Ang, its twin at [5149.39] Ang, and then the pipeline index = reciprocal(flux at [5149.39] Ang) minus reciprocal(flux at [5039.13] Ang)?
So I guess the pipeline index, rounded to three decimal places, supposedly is 0.002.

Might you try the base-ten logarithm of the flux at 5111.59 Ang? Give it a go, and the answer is 0.937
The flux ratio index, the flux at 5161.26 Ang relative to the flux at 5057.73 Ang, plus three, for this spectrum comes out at 3.95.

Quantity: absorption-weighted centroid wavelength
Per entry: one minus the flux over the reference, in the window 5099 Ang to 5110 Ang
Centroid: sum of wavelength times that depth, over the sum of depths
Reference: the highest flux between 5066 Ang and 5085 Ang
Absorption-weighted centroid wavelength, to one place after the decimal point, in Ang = 5104.0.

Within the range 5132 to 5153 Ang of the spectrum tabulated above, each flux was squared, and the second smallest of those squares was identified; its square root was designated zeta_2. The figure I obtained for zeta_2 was 7.9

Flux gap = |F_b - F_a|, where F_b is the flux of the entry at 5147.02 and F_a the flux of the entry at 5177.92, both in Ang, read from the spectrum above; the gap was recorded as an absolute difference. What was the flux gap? 0.19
